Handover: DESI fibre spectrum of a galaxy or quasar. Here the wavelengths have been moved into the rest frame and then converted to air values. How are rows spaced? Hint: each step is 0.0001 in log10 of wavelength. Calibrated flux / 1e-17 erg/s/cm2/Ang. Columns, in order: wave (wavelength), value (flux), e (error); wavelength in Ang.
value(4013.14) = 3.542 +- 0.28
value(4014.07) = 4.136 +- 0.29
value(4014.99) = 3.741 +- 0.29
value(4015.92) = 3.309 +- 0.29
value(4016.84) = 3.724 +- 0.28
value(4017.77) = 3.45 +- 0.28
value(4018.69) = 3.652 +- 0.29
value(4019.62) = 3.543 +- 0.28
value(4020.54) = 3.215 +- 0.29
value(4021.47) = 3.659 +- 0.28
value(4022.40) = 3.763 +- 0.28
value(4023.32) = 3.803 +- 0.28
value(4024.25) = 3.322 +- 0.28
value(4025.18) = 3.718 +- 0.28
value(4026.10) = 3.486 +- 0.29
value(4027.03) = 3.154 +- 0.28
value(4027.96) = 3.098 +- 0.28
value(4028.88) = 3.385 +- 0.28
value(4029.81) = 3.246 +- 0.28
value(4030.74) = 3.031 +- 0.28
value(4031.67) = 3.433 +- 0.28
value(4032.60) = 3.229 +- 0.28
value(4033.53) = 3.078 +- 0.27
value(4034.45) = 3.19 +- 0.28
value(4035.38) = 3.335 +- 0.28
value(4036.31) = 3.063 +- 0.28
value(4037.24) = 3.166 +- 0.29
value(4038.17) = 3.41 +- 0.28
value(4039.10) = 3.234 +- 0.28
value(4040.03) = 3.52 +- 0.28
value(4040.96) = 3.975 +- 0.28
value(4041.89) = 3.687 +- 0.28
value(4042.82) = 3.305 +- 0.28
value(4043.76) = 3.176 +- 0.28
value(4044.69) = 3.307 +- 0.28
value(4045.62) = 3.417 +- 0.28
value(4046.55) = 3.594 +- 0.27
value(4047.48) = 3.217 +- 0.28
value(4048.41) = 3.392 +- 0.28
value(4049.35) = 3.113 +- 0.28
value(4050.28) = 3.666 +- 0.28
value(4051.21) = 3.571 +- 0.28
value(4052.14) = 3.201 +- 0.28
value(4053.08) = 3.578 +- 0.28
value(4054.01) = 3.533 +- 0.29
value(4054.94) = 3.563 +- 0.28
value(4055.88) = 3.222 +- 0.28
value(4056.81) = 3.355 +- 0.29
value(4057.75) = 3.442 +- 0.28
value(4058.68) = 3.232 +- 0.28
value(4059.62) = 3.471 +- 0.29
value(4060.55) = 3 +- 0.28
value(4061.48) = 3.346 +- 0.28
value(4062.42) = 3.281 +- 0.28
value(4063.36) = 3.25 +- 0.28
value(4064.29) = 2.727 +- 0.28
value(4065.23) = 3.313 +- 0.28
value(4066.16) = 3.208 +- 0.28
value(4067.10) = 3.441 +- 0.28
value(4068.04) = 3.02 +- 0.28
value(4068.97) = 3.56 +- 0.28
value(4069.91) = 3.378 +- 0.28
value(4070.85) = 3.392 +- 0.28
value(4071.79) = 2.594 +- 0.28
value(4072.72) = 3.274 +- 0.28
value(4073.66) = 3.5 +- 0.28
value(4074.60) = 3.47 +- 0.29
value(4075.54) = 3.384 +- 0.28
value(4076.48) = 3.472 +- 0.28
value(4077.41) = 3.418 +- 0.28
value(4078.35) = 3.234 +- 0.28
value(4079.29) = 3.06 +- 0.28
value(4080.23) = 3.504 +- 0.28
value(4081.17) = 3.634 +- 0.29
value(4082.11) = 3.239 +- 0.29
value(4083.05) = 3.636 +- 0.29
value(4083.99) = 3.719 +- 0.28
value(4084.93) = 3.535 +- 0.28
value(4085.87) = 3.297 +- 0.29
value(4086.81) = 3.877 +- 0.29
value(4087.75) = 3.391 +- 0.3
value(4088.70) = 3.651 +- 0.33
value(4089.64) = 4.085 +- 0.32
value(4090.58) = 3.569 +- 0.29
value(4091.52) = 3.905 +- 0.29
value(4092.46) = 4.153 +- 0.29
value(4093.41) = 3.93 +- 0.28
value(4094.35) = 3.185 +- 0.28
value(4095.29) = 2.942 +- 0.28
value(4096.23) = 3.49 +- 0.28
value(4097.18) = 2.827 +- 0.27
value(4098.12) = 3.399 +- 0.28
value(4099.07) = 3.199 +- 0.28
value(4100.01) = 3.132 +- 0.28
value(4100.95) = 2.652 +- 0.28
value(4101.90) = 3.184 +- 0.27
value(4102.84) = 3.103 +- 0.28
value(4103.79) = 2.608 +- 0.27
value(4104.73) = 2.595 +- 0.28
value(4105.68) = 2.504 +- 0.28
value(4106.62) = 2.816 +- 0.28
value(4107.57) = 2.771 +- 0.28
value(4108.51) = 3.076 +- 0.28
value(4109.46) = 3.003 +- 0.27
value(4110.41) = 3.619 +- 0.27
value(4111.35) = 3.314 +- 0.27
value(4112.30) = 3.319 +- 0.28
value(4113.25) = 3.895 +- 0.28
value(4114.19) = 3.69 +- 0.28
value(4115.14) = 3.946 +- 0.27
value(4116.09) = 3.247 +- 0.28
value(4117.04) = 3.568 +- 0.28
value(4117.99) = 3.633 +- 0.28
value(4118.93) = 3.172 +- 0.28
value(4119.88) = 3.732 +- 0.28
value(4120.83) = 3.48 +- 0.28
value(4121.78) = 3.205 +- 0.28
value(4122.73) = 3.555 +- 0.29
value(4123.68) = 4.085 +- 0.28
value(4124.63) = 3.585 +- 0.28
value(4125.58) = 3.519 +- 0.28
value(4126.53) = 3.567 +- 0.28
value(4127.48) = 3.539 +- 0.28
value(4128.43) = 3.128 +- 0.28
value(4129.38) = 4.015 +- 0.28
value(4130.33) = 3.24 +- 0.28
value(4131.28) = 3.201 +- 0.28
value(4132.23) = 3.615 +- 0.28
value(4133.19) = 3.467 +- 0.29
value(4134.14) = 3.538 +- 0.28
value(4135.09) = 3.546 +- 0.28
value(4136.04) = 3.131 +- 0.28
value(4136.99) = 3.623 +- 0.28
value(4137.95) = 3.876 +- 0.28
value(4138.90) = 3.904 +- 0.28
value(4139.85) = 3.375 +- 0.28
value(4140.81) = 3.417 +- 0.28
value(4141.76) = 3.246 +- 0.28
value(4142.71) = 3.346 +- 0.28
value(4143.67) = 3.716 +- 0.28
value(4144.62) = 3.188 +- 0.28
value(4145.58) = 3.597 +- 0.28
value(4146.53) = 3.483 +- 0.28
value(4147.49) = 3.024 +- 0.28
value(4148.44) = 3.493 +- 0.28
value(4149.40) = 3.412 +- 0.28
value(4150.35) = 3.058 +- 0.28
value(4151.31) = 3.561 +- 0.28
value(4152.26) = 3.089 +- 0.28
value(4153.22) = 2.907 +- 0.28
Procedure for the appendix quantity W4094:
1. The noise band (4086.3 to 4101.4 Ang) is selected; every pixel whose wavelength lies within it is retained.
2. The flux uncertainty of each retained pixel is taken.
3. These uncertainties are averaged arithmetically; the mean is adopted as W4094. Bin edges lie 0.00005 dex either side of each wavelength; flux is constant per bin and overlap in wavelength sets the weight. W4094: 0.289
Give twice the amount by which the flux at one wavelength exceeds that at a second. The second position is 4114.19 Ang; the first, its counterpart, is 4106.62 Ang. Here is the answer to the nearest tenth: -1.7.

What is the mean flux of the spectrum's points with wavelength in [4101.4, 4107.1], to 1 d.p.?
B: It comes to 2.8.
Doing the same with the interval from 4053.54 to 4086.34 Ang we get 3.3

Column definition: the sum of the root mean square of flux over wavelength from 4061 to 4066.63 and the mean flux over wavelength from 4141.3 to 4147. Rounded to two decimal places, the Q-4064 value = 6.62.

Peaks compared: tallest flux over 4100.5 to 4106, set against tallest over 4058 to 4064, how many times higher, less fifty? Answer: -49.1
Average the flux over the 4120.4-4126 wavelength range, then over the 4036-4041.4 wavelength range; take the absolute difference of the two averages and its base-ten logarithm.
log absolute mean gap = -0.8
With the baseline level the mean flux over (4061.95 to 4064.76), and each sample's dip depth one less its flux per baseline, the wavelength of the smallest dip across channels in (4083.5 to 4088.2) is 4086.81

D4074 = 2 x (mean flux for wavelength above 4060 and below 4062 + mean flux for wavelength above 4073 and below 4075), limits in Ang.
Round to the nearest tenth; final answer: 13.3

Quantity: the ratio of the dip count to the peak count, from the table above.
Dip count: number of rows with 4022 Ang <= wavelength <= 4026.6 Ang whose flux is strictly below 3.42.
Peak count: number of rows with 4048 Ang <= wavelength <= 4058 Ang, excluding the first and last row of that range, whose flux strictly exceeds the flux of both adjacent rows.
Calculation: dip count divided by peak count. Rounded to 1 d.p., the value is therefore 0.3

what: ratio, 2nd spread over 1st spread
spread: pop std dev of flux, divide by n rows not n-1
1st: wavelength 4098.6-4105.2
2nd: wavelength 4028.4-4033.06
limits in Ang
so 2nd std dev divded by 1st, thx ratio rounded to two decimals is 0.53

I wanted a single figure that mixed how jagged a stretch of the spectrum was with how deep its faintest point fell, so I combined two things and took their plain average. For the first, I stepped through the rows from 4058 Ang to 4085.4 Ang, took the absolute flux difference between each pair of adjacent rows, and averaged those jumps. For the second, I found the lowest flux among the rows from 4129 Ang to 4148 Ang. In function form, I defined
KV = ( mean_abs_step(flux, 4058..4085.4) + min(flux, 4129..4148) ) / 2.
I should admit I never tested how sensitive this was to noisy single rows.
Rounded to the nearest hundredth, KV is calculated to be 1.65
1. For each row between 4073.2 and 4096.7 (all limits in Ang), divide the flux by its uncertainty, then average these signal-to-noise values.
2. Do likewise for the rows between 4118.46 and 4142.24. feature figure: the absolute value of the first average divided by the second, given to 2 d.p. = 0.98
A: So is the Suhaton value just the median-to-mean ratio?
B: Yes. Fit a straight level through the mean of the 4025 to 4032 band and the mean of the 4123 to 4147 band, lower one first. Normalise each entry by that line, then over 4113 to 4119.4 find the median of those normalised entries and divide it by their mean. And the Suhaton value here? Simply 1.01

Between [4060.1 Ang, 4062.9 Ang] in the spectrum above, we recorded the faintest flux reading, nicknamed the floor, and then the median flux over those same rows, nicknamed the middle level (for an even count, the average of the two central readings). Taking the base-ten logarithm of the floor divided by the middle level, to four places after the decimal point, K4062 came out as -0.0389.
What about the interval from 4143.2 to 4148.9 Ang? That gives -0.0620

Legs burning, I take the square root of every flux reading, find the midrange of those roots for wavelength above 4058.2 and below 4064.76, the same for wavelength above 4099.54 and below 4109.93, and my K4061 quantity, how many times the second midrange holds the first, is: 0.96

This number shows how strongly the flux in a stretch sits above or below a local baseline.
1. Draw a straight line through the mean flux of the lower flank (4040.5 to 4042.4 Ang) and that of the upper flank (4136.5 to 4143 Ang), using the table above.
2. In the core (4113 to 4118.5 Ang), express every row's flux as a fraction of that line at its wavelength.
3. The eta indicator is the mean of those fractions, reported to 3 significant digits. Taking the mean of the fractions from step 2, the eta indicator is 1.01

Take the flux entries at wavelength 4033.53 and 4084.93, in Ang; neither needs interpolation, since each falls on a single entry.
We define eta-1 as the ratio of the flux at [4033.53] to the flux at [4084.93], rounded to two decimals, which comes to 0.87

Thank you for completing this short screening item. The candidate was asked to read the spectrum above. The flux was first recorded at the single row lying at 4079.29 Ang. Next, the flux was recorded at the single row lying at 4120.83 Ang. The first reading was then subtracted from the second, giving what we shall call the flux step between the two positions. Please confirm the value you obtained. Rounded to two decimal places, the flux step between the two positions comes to 0.42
